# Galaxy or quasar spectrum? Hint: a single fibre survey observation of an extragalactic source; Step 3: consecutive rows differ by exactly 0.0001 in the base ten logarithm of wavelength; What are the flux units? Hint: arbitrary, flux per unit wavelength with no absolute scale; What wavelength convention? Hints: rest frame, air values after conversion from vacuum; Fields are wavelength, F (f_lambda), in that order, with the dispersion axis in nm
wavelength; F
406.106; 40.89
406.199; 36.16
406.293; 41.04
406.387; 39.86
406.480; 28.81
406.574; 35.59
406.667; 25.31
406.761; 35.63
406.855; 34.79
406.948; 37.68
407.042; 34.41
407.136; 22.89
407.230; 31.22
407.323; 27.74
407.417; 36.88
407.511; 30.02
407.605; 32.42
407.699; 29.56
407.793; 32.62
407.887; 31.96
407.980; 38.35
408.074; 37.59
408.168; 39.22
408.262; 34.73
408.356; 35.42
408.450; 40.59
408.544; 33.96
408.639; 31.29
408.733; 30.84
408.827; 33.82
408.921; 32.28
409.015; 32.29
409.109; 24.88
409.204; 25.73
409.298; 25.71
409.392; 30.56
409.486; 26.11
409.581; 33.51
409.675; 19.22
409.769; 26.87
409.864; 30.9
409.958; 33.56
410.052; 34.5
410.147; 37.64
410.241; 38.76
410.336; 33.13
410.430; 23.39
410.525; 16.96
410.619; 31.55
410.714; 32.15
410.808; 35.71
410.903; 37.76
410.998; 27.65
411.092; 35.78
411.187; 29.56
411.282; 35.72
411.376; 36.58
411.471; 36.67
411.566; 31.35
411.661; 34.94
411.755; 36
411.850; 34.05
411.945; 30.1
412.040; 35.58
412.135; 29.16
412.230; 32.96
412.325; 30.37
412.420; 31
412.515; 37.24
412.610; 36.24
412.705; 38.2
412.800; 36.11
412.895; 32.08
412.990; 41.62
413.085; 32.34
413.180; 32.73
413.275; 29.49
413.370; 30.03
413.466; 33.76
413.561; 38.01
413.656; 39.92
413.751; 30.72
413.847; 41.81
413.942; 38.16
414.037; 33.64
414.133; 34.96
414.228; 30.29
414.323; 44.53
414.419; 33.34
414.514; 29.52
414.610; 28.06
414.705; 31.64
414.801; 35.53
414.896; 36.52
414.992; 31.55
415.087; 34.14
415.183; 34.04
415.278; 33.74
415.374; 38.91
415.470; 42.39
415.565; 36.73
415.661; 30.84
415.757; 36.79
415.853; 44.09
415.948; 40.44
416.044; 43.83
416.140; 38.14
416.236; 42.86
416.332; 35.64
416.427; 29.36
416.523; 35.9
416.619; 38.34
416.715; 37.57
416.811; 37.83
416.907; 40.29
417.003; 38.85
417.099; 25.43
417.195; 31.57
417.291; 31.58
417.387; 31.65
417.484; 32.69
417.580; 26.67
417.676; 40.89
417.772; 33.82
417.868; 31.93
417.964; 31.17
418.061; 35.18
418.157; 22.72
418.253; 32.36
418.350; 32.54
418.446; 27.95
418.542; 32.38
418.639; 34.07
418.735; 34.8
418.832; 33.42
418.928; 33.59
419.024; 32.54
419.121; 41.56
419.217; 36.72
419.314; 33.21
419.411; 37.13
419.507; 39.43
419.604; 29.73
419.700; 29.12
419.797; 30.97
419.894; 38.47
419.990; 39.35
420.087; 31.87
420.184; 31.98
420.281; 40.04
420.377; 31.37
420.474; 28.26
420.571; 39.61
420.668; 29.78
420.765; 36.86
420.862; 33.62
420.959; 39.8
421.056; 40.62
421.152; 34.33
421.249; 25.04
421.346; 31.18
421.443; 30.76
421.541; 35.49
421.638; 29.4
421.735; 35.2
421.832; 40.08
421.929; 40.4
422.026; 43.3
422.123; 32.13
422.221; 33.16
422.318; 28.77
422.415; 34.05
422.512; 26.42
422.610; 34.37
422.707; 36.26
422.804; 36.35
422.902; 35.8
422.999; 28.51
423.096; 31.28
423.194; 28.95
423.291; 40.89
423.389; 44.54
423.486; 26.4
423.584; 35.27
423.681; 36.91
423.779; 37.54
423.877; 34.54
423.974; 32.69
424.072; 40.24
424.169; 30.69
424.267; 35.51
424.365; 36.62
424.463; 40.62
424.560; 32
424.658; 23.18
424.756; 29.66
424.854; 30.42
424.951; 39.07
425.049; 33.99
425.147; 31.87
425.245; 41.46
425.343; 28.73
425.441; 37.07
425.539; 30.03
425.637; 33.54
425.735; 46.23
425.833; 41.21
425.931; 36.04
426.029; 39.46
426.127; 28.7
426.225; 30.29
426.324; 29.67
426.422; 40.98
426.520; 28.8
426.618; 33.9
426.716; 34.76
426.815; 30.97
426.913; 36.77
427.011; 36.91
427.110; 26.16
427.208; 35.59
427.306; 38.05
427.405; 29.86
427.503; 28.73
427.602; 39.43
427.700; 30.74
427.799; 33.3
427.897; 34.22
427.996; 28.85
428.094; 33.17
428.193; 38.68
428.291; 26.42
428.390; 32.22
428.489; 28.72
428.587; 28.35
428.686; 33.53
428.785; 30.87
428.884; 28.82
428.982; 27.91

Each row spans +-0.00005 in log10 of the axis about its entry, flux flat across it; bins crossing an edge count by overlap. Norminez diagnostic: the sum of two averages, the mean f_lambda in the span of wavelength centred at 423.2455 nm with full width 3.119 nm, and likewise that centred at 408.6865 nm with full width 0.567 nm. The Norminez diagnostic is 68.2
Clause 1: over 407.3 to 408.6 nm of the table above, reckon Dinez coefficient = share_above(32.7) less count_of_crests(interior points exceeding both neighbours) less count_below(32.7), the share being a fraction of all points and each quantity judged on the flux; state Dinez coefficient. -11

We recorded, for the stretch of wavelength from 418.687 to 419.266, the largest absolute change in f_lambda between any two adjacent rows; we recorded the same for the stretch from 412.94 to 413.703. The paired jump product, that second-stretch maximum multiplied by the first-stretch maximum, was 84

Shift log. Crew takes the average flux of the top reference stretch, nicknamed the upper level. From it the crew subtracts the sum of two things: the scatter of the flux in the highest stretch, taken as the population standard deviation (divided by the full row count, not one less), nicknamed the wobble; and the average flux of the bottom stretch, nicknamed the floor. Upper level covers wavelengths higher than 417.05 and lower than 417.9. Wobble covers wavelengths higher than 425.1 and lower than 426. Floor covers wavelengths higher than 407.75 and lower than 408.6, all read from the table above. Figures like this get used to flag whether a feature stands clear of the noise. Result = -10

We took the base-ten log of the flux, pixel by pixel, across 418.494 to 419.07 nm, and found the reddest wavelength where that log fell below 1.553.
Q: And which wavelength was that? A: 419.024 nm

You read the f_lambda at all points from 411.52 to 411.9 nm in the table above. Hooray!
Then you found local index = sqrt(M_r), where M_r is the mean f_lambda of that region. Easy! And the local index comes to 5.84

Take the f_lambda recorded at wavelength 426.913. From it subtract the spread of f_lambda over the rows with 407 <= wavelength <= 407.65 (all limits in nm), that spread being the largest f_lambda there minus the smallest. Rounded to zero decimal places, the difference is 23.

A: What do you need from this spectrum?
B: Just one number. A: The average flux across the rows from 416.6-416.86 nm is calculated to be 38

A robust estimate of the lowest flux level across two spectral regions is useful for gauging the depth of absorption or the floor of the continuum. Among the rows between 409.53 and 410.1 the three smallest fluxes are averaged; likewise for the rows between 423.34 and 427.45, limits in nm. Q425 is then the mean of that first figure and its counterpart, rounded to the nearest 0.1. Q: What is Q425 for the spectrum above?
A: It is 25.5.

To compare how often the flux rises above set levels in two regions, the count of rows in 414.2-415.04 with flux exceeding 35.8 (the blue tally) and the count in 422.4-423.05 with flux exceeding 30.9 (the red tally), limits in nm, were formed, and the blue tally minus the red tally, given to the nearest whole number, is -3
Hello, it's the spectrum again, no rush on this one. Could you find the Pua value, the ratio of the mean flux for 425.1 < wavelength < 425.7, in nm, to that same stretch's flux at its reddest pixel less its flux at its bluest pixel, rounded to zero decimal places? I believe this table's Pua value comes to 20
